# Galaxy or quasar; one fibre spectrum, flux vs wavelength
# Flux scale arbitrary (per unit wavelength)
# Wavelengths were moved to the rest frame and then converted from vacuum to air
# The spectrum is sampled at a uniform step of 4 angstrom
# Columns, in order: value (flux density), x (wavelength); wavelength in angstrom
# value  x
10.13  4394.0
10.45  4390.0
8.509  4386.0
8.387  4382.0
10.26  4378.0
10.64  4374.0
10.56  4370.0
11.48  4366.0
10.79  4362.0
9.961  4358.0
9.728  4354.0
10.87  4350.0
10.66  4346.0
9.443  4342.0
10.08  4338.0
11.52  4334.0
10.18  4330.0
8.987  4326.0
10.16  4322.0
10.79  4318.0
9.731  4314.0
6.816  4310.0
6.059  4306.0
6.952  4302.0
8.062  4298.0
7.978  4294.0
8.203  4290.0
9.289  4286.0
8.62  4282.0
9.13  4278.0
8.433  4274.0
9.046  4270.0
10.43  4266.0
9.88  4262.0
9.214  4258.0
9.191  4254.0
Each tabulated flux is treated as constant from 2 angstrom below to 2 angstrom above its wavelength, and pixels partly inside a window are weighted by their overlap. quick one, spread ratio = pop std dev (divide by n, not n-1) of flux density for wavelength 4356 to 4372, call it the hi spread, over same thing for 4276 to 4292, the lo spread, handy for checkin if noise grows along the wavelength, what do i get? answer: 1.3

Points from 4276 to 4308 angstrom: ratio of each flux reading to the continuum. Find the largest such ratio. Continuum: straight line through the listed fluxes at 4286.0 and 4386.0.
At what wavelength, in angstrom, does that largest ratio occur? 4286.0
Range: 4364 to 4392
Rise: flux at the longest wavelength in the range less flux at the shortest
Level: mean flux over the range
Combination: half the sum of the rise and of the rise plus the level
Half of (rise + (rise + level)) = 4.0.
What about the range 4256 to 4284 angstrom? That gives 4.0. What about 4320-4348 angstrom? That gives 5.6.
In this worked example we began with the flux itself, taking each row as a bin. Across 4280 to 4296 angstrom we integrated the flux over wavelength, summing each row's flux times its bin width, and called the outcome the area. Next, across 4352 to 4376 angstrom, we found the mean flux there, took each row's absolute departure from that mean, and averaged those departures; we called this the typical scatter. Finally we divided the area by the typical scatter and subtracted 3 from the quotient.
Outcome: 297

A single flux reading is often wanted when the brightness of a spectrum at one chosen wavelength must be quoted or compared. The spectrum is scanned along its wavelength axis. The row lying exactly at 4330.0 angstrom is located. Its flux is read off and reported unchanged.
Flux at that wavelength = 10.18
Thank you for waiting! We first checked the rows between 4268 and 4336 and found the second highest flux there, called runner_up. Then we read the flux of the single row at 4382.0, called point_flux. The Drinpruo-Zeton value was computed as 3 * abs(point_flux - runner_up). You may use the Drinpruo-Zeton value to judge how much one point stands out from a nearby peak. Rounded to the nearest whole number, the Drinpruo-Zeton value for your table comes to 7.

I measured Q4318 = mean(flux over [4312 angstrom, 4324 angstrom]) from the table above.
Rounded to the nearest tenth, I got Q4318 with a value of 10.2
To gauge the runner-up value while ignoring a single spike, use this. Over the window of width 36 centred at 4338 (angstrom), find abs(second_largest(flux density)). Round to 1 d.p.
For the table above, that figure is 10.9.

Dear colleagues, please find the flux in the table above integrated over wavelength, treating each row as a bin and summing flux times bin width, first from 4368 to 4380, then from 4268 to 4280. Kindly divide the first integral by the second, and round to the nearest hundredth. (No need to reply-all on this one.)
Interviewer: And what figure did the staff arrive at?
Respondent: 1.18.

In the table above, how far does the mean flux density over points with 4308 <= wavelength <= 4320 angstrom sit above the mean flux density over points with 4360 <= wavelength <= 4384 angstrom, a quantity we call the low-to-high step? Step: -1.2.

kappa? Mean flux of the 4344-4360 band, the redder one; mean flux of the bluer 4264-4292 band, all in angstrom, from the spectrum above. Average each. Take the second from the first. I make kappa 1.3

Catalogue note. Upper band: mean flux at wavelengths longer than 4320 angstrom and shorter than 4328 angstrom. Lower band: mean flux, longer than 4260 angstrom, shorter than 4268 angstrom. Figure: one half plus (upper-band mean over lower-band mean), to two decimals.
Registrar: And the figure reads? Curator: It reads 1.44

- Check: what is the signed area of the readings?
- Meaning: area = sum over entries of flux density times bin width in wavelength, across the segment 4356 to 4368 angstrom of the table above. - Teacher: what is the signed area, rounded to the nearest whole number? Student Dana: 129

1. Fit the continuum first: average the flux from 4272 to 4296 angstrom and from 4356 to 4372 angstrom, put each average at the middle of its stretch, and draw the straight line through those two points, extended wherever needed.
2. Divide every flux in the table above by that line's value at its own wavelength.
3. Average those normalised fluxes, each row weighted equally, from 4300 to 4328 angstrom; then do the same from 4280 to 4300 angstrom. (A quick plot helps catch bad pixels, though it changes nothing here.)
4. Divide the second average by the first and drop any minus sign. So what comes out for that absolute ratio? 1.07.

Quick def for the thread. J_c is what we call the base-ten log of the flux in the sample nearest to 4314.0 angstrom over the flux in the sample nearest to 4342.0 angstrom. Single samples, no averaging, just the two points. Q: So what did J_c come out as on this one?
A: 0.013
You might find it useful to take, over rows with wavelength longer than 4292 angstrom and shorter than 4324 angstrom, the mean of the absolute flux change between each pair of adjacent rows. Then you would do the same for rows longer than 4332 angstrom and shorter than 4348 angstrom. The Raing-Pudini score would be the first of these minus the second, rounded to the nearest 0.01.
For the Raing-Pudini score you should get -0.03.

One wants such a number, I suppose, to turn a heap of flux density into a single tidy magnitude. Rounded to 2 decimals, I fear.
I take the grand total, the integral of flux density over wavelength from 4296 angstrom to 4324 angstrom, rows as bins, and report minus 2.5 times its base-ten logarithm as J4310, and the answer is -5.92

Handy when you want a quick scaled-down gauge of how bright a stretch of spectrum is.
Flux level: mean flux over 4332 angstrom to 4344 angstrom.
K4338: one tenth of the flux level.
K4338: 1.03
